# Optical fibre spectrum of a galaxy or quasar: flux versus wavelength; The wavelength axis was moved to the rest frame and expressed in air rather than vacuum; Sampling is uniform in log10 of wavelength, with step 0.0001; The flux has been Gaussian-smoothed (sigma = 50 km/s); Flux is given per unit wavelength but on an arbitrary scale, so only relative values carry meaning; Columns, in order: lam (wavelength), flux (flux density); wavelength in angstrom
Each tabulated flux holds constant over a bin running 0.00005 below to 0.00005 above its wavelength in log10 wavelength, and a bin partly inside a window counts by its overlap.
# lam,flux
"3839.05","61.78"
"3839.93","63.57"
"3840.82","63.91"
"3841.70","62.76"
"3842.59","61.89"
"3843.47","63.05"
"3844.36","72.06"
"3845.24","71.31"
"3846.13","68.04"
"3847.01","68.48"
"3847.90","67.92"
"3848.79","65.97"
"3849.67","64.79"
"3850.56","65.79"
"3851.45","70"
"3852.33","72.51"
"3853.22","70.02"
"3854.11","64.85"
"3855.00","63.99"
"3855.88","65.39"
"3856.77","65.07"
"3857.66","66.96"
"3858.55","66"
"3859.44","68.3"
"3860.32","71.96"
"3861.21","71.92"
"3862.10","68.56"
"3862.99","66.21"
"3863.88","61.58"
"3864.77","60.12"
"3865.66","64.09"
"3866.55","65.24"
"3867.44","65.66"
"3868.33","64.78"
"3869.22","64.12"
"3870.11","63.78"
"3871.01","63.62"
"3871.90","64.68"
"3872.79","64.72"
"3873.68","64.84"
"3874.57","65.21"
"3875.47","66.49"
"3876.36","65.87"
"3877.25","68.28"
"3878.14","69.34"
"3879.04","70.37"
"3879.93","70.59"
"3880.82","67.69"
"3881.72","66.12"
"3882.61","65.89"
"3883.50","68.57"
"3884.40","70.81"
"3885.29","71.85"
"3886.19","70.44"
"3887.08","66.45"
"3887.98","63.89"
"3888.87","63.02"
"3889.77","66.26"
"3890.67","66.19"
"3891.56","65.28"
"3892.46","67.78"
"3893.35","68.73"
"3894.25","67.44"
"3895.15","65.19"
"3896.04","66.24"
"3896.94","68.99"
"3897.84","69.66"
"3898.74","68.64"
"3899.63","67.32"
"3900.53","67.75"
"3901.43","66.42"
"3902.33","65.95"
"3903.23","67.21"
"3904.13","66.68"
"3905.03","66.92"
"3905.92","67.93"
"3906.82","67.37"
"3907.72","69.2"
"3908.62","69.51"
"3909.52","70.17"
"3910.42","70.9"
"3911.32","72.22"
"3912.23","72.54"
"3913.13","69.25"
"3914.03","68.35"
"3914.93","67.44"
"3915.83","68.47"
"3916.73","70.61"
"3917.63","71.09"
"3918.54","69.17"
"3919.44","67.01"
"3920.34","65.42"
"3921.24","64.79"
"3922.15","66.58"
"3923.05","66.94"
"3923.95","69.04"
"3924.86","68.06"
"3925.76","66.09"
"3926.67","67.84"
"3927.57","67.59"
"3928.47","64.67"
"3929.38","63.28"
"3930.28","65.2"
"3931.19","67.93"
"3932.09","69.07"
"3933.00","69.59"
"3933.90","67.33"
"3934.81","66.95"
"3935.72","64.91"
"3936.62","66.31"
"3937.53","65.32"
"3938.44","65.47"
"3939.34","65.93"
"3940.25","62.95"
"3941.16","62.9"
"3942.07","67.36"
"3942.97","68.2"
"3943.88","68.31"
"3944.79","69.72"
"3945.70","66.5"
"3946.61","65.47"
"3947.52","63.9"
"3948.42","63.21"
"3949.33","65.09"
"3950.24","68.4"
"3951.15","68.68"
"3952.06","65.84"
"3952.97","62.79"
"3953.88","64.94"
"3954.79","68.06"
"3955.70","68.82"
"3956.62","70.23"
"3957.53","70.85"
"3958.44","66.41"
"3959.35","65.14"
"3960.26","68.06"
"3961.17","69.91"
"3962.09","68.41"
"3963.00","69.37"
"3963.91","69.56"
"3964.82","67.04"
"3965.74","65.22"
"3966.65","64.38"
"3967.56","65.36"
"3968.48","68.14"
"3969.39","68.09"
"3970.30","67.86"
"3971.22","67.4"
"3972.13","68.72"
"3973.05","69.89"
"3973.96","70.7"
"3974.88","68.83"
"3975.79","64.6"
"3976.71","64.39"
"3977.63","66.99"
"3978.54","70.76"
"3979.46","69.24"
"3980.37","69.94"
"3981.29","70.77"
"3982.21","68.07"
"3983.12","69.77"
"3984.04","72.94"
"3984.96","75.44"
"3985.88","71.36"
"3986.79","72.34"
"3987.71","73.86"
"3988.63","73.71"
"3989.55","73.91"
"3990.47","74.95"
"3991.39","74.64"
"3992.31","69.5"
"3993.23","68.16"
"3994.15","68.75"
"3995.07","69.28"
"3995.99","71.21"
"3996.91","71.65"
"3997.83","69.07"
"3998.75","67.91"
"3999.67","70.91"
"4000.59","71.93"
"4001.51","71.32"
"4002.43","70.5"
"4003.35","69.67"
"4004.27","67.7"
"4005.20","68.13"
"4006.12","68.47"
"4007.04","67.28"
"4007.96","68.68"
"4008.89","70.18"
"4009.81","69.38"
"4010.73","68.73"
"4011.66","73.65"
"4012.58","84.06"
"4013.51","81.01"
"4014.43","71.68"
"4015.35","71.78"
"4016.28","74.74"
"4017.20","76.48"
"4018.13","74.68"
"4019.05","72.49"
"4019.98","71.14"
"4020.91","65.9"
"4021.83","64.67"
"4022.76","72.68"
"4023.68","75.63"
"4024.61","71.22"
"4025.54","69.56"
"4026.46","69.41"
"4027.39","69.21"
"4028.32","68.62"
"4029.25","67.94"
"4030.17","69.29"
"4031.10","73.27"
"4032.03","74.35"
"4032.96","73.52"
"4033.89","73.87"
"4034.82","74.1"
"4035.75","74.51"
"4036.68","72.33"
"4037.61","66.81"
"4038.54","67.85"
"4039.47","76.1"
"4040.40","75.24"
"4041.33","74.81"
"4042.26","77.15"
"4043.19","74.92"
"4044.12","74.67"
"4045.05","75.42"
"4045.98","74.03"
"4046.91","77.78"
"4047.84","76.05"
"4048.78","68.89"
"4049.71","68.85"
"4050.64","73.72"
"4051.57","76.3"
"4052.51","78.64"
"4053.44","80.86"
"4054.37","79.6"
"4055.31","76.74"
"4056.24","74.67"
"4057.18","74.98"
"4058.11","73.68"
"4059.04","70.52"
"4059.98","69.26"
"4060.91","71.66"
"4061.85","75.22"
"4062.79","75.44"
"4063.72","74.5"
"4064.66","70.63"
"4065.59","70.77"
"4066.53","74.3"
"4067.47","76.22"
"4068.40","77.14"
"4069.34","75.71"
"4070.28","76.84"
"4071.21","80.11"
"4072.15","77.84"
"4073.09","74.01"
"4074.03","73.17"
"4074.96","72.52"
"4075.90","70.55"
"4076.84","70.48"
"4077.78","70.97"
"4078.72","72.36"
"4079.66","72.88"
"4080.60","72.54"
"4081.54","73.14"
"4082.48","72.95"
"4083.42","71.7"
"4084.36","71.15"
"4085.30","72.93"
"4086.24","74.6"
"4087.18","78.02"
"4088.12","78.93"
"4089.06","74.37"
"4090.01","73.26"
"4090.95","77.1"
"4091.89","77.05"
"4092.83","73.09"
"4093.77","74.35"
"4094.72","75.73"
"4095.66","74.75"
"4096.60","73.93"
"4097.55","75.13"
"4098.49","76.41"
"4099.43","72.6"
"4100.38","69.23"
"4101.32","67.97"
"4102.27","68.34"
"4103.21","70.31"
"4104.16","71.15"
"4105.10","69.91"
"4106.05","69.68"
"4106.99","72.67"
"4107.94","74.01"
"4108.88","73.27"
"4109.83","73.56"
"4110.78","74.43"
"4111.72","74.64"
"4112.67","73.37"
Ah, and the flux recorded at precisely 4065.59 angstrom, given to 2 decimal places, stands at 70.77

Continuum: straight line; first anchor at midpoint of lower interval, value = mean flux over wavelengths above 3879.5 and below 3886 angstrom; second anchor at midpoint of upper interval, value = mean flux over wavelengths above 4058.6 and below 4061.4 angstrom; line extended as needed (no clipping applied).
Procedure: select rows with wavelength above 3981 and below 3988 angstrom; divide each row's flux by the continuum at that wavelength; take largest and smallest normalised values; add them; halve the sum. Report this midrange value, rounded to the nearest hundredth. 1.03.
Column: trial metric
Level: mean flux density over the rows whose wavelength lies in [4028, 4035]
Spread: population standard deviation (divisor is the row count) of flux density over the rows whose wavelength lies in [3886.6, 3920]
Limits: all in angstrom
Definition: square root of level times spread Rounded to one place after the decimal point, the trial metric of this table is 12.2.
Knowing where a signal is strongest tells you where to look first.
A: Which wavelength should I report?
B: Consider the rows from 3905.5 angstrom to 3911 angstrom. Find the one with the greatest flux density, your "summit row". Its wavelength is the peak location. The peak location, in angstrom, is 3910.42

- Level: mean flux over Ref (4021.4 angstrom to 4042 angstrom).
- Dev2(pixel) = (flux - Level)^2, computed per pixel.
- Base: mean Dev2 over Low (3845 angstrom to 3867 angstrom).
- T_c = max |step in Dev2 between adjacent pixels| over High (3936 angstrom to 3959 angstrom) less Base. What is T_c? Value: 27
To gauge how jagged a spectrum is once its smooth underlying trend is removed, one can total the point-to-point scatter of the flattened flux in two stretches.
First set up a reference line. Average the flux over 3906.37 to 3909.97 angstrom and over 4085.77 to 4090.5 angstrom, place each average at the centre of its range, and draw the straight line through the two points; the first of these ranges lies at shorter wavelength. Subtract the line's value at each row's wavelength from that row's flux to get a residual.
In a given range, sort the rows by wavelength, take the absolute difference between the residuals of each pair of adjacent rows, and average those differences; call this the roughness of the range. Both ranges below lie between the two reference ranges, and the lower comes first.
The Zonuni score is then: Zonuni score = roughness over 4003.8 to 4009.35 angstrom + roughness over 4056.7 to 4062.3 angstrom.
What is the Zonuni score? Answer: 3.3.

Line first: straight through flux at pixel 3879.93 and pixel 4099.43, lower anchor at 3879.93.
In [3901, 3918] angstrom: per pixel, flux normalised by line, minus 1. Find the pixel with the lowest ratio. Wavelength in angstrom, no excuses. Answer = 3902.33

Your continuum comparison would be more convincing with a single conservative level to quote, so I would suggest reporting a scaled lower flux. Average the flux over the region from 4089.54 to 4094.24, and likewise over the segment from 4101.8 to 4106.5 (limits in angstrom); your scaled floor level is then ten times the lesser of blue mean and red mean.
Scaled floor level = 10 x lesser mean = 699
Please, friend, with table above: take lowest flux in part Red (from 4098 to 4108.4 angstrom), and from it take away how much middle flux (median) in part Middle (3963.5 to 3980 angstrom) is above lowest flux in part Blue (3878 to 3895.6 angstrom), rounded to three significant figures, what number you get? 63.0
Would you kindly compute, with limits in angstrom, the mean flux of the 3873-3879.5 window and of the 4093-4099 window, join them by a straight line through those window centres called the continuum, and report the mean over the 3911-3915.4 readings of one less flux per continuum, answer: -0.021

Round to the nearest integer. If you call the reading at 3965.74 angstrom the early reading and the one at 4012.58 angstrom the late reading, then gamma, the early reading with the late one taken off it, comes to -19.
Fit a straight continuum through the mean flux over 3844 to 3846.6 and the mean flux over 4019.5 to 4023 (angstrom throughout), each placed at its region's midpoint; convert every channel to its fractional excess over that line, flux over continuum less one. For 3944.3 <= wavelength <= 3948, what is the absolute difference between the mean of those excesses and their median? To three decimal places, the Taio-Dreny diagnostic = 0.006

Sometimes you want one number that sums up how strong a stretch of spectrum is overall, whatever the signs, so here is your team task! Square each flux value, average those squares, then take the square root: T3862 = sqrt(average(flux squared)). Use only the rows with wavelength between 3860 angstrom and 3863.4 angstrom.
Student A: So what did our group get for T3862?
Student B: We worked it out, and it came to 70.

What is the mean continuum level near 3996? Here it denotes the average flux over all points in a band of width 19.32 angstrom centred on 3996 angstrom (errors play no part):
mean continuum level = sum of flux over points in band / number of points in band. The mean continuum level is 70.9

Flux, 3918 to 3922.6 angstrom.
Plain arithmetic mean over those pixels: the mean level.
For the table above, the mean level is 67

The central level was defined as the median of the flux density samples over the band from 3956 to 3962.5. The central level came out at 68.4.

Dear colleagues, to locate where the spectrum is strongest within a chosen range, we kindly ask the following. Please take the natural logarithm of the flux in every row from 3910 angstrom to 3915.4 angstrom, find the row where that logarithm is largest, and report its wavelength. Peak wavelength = 3912.23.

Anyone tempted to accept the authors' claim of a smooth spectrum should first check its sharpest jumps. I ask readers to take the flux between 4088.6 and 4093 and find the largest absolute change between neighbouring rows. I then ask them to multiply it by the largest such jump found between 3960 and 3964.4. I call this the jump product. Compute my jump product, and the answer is 7.3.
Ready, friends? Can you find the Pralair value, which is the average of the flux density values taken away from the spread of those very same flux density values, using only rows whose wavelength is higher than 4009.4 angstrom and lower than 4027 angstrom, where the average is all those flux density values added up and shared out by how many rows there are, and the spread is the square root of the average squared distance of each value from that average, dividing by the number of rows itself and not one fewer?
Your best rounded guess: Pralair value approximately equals -68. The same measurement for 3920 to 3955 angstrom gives -64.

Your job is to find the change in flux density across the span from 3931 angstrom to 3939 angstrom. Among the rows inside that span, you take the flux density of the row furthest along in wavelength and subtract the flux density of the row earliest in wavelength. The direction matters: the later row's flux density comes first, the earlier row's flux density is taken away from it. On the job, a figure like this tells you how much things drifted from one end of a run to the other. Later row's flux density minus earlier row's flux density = -2.5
